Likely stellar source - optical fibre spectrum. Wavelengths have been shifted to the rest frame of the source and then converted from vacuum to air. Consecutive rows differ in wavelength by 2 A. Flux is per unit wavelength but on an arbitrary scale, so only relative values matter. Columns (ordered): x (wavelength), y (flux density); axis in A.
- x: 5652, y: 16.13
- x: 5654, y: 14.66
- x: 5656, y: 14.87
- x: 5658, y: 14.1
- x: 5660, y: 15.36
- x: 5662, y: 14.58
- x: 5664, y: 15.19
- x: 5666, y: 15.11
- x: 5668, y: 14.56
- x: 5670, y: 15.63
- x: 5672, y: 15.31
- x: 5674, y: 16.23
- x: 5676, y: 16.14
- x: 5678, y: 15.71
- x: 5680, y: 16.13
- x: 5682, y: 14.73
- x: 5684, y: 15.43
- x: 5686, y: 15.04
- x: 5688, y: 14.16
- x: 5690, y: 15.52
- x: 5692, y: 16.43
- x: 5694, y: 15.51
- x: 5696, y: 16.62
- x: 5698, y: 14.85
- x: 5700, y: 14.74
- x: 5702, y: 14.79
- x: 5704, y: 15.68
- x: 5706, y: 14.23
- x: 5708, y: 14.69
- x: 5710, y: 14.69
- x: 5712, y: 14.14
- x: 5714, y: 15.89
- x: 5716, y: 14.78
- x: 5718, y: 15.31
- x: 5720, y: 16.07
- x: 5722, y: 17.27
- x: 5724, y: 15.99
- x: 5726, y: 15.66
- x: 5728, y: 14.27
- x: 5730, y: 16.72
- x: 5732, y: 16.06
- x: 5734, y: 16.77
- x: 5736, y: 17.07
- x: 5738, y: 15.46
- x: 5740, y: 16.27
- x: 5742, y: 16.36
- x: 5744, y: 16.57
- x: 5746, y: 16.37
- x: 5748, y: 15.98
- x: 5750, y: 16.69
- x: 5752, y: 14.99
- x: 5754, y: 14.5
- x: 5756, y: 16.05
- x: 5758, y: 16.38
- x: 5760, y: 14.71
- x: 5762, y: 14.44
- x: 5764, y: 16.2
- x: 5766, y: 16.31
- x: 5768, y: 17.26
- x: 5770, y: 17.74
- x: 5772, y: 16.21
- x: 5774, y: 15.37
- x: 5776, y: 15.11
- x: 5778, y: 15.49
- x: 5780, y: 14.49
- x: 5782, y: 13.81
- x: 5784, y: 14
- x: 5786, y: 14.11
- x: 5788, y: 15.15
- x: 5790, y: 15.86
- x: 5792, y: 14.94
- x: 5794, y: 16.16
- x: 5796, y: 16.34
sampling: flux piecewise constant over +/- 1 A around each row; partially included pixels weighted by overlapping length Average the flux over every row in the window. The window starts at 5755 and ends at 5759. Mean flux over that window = 16.2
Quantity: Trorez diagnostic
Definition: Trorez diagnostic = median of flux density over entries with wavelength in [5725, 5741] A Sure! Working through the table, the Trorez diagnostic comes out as 16.2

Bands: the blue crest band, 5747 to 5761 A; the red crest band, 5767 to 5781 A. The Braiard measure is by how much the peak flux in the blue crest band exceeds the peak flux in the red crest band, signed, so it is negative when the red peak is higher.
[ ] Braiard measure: -1.05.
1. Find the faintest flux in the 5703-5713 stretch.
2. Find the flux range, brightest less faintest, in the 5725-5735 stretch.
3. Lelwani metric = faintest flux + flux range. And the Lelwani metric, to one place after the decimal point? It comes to 16.6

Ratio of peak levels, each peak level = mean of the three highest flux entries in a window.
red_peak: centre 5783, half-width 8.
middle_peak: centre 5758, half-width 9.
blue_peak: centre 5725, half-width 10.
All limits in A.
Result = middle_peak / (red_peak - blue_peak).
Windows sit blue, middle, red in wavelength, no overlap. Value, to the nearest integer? -12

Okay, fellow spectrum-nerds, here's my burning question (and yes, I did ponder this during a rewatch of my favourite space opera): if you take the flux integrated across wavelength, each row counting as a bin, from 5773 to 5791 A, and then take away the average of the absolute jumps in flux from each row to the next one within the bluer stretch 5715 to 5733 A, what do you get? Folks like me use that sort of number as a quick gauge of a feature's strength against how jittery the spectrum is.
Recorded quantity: 266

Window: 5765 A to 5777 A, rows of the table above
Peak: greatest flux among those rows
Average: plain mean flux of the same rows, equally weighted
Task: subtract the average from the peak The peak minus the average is 1.41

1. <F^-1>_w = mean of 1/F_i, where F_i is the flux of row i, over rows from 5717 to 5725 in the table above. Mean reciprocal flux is 0.0620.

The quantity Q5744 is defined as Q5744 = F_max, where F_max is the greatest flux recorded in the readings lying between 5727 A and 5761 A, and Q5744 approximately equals 17.07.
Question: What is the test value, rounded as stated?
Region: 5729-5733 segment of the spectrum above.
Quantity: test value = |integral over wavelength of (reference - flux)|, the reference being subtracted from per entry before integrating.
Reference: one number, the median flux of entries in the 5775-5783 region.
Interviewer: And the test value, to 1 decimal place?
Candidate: 6.4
